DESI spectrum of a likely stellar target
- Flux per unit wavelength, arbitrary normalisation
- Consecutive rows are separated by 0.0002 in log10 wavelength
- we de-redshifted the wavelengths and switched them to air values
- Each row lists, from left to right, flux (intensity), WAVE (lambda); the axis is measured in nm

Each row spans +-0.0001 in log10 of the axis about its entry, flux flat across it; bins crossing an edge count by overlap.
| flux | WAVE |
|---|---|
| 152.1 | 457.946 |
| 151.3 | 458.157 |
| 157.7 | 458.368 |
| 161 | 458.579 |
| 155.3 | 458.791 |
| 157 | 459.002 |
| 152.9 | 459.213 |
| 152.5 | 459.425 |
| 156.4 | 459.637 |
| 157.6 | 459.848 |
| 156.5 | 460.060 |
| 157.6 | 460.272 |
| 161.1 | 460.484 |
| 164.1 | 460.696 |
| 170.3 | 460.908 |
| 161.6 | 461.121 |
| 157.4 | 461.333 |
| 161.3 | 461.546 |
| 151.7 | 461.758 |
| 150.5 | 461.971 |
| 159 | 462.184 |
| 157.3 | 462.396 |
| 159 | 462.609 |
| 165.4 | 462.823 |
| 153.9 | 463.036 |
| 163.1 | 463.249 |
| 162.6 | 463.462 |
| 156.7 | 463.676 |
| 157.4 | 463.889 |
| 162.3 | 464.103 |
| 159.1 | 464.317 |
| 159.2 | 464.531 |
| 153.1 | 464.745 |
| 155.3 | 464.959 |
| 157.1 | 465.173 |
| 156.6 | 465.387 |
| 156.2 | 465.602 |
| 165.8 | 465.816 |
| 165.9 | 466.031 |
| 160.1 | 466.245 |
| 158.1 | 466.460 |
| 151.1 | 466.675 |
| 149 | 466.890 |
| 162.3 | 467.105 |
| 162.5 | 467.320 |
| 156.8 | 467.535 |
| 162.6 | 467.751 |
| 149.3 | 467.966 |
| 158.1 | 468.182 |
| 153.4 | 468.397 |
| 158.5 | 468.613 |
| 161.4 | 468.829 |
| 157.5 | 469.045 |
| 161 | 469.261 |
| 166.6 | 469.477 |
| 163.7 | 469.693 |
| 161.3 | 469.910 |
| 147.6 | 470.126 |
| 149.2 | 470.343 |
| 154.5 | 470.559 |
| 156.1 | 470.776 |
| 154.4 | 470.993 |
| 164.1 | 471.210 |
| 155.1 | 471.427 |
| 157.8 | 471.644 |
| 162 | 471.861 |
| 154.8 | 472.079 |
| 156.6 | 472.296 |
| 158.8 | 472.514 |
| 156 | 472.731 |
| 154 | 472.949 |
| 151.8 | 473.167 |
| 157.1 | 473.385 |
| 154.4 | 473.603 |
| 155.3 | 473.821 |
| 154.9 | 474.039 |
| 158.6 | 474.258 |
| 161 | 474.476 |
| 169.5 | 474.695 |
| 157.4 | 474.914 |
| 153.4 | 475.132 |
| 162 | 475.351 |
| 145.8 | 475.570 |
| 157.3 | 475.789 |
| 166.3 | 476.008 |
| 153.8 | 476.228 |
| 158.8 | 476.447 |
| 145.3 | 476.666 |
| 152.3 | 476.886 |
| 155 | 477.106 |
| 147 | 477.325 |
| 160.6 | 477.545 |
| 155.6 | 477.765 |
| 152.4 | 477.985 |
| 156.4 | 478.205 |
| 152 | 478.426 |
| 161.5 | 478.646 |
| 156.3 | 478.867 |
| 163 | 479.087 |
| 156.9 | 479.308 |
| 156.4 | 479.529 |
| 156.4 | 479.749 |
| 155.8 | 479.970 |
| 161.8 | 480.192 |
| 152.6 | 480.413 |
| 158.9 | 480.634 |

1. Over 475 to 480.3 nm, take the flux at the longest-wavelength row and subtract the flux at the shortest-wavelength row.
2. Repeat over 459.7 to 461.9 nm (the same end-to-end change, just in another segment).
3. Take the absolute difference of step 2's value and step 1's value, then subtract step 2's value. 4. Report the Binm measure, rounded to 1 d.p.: 20.2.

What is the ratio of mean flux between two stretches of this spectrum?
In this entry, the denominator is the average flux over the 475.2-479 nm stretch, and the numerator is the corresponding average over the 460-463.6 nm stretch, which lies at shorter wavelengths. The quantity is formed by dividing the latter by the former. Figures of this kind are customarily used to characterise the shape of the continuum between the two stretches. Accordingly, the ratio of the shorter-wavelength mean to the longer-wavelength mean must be 1.03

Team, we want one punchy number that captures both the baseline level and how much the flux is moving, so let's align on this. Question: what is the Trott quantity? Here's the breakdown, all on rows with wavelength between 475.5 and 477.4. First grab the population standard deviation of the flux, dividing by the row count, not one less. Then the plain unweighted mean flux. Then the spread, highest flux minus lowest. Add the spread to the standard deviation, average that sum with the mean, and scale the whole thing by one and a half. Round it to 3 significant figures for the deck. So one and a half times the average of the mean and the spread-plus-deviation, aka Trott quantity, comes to 136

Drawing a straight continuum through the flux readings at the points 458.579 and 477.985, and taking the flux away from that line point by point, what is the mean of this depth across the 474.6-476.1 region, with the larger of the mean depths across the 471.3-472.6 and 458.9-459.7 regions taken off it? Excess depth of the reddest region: -11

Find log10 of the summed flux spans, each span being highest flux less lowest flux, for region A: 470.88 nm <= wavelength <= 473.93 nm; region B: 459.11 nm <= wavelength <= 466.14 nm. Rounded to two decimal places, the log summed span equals 1.51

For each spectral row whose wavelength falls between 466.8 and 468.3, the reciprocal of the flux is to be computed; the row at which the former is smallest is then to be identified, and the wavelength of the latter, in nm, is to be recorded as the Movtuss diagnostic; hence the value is 467.751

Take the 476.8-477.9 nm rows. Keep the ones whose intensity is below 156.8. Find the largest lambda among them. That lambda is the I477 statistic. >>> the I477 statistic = 477.765 nm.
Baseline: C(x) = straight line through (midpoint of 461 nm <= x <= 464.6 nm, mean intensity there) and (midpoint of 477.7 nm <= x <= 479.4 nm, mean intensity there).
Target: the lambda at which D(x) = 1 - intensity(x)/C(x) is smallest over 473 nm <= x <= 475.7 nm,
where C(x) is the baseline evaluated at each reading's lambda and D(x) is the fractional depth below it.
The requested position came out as 474.695 nm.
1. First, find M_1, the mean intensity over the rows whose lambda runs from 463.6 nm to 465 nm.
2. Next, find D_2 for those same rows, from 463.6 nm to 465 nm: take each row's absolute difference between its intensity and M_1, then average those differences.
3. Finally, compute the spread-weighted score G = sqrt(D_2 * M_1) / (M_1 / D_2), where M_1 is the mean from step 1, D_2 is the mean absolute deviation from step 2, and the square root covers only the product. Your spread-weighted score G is 0.27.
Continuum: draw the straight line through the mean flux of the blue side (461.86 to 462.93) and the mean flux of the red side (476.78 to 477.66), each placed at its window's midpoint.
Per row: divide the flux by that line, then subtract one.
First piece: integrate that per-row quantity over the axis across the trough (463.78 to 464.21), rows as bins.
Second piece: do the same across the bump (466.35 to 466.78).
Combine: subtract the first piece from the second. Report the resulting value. -0.012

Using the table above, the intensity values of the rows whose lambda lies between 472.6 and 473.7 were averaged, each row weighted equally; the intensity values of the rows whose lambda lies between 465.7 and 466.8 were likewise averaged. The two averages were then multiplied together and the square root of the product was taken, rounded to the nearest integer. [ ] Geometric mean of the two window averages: 157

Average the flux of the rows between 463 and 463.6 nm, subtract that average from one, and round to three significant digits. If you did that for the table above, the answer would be -159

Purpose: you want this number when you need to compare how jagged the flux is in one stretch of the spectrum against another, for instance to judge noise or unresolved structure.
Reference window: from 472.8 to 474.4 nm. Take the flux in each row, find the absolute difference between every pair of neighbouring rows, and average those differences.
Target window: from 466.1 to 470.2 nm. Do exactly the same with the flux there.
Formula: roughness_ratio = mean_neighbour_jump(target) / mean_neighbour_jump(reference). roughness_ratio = 2.3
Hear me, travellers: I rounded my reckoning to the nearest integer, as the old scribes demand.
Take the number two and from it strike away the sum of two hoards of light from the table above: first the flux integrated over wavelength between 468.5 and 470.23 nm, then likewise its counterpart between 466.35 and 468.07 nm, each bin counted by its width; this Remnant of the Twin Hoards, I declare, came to -543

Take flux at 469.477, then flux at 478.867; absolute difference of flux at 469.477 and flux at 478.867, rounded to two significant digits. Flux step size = 10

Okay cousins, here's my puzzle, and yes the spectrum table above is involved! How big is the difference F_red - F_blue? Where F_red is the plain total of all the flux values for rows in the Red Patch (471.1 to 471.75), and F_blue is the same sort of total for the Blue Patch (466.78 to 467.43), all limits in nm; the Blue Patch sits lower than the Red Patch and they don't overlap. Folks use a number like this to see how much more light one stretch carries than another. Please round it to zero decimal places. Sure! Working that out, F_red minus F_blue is 3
